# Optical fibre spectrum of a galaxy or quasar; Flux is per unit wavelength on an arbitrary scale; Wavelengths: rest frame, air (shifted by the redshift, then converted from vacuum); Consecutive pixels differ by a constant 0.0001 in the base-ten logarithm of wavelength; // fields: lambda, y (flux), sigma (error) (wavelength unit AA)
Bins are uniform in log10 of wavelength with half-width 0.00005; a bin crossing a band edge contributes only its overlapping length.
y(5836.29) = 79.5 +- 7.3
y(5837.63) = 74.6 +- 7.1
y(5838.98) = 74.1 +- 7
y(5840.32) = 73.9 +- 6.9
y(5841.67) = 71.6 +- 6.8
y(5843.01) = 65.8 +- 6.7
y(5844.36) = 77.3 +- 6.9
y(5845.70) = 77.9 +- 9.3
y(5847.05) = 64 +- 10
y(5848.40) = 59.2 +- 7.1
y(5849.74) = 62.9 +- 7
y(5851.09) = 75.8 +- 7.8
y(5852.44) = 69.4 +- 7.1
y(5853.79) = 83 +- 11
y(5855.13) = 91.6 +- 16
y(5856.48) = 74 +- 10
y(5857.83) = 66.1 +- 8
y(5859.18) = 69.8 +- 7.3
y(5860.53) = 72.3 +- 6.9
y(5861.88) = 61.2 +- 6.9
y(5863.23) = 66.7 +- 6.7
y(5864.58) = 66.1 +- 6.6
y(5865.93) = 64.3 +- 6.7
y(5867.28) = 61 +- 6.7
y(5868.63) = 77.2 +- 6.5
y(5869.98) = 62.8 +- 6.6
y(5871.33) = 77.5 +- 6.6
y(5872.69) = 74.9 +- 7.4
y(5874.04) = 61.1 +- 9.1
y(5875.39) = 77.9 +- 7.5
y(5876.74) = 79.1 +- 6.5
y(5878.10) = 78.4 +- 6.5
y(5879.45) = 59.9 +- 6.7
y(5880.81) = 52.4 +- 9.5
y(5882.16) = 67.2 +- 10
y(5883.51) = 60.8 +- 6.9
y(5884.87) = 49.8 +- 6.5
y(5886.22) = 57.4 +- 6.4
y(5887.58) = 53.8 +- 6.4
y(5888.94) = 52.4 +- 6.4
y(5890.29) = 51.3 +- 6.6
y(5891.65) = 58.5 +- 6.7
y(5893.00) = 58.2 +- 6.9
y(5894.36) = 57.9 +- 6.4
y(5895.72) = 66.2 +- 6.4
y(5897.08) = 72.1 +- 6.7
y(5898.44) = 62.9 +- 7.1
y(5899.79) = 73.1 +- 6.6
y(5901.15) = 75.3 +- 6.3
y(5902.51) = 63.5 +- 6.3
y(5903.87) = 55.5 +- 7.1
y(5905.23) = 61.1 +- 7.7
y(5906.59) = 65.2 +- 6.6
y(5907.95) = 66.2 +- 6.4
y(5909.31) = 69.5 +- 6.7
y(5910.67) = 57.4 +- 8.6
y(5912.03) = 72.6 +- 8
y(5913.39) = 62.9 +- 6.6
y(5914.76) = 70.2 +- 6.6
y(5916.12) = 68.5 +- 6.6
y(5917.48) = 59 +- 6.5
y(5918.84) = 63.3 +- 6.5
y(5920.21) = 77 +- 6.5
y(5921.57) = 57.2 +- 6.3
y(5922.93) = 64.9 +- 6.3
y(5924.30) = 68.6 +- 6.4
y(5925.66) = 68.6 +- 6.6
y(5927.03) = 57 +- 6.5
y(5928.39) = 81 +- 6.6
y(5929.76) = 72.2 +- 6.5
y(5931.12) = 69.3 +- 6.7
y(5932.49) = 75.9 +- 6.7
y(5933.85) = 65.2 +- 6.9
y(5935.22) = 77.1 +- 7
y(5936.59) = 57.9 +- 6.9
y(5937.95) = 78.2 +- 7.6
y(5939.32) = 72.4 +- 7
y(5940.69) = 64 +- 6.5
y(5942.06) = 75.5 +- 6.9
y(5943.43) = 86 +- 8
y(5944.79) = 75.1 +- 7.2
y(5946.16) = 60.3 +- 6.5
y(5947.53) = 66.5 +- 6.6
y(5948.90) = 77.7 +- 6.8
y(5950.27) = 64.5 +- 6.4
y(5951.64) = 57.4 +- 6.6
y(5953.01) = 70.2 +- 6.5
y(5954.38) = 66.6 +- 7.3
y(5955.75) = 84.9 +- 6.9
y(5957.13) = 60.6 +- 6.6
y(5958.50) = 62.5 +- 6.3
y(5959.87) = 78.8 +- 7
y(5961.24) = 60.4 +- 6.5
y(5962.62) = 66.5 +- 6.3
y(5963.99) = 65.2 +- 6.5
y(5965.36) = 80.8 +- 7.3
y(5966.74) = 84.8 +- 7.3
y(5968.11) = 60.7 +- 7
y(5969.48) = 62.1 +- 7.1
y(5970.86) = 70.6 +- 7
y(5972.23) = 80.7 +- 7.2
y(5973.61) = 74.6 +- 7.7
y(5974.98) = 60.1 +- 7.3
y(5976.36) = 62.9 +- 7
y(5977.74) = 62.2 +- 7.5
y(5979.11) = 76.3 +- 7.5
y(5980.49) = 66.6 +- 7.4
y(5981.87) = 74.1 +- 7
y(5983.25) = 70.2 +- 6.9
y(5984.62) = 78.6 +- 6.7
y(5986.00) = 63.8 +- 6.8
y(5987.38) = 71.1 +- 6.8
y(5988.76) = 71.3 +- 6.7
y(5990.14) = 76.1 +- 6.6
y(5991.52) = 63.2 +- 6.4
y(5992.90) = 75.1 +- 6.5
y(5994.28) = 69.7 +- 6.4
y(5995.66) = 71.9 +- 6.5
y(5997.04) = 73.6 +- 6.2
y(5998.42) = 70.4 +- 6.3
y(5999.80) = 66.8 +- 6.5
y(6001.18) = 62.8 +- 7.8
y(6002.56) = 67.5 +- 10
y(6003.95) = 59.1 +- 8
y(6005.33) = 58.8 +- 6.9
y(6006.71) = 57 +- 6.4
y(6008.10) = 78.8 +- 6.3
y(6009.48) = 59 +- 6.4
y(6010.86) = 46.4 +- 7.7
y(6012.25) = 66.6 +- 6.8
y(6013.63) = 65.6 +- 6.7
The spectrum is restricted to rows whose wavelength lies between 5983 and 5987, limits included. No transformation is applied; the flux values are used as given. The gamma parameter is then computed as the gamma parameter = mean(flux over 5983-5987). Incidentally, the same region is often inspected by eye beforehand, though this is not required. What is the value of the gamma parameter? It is 71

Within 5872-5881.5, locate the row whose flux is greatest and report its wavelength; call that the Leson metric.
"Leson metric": 5876.74 AA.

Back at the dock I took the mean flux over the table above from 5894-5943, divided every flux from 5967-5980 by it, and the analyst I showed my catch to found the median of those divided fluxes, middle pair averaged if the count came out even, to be 0.93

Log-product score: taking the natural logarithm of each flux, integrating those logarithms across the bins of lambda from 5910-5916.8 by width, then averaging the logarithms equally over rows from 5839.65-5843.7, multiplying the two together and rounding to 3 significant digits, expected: 121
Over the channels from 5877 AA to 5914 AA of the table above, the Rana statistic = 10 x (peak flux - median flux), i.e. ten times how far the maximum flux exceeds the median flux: 173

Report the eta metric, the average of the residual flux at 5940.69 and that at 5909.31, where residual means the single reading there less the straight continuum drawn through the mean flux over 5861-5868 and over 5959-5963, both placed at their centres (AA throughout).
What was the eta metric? -0.1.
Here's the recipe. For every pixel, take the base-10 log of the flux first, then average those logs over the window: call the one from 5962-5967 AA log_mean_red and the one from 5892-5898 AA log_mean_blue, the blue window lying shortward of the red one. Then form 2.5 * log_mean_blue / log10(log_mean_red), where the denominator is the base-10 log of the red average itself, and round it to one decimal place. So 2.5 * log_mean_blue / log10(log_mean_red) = 16.6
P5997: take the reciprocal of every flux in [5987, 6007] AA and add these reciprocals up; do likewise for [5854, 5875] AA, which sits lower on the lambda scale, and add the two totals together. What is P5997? 0.441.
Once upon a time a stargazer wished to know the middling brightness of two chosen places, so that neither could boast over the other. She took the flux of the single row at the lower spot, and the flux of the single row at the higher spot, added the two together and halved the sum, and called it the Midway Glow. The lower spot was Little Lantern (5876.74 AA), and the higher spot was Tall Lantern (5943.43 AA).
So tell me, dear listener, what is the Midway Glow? 83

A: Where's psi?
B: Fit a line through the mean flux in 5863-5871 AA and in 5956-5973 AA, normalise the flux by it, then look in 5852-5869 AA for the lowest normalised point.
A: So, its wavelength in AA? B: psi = 5867.28 AA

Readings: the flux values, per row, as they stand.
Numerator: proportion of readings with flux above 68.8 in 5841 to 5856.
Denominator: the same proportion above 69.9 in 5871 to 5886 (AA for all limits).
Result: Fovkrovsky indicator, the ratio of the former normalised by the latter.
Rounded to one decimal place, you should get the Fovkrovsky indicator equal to 1.4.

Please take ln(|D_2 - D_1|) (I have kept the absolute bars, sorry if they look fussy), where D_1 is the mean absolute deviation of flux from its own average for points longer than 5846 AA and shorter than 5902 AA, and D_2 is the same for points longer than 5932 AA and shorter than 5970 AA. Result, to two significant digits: -6.9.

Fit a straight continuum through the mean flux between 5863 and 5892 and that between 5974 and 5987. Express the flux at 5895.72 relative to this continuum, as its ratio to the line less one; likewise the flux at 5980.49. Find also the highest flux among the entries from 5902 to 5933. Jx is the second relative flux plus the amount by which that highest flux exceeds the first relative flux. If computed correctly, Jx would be 81.0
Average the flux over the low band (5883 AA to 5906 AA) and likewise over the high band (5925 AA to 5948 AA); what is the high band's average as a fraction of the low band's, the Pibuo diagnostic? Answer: 1.17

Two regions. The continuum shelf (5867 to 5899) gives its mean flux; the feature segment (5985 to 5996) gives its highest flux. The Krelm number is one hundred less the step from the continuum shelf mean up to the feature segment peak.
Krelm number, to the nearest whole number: 88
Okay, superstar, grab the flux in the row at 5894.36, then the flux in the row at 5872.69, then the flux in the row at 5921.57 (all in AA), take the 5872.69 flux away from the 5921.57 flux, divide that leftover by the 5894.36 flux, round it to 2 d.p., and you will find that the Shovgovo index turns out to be -0.31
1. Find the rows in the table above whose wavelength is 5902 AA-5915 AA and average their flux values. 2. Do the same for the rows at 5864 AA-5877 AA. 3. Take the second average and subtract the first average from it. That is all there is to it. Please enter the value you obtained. 5.8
